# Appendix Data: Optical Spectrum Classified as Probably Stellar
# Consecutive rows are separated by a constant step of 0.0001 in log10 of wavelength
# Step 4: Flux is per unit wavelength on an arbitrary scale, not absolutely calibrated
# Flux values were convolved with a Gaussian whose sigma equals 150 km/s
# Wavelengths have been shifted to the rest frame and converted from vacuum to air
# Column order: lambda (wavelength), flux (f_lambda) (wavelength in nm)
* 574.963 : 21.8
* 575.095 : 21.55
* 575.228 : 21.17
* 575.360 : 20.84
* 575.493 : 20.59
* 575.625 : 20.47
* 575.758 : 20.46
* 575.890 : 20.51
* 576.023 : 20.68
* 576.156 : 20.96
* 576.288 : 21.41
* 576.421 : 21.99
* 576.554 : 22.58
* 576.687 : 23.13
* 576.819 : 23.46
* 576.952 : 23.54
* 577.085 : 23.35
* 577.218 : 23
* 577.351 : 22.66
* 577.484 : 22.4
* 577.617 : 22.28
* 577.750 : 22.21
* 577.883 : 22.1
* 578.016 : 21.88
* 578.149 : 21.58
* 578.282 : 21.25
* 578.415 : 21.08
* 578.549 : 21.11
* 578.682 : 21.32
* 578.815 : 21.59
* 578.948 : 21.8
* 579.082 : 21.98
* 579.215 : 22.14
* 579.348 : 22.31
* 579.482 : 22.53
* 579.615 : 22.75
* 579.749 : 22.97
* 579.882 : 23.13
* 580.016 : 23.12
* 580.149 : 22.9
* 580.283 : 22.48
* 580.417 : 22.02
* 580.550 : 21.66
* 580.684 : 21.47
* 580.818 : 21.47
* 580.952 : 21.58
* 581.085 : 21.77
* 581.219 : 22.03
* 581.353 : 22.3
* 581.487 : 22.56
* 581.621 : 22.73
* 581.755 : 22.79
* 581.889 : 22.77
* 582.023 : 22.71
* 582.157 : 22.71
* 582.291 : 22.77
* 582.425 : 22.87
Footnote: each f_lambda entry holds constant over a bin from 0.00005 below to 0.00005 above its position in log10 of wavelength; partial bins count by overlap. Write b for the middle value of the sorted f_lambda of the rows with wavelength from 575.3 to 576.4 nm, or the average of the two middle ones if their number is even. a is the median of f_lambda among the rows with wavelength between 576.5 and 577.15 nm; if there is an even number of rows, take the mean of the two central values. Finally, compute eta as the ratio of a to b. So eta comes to 1.13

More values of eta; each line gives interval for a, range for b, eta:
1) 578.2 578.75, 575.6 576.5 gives 1.02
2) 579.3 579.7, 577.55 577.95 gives 1.01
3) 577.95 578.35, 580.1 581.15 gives 0.99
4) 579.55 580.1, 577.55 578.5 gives 1.05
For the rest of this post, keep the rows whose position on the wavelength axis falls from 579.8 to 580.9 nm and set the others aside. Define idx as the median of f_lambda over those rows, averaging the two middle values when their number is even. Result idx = 22.25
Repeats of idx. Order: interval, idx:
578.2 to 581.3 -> 21.98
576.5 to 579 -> 22.21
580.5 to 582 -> 22.03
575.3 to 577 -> 20.96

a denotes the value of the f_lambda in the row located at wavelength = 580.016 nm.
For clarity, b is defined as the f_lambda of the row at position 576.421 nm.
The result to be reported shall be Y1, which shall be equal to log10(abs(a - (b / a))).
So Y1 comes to 1.35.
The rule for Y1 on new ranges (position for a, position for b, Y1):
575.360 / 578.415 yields 1.30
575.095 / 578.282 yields 1.31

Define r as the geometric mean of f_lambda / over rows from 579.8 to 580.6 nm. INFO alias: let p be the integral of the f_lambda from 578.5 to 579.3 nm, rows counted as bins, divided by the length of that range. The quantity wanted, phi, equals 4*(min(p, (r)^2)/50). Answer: 1.74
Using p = 21.7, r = 22.5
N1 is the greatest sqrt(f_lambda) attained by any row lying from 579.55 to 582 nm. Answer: 4.81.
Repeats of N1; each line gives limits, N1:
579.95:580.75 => 4.81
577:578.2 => 4.83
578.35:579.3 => 4.71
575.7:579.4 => 4.85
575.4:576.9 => 4.84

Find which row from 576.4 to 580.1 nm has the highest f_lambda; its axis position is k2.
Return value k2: 576.952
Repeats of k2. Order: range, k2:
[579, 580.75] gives 579.882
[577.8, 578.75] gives 577.883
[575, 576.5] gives 576.421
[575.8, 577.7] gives 576.952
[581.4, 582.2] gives 581.755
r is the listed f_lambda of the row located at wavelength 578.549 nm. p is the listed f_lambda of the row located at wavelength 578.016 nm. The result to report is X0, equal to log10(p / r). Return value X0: 0.02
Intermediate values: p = 21.88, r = 21.11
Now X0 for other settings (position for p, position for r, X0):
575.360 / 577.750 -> -0.03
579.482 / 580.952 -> 0.02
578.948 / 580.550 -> 0.00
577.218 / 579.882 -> 0.00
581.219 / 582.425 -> -0.02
